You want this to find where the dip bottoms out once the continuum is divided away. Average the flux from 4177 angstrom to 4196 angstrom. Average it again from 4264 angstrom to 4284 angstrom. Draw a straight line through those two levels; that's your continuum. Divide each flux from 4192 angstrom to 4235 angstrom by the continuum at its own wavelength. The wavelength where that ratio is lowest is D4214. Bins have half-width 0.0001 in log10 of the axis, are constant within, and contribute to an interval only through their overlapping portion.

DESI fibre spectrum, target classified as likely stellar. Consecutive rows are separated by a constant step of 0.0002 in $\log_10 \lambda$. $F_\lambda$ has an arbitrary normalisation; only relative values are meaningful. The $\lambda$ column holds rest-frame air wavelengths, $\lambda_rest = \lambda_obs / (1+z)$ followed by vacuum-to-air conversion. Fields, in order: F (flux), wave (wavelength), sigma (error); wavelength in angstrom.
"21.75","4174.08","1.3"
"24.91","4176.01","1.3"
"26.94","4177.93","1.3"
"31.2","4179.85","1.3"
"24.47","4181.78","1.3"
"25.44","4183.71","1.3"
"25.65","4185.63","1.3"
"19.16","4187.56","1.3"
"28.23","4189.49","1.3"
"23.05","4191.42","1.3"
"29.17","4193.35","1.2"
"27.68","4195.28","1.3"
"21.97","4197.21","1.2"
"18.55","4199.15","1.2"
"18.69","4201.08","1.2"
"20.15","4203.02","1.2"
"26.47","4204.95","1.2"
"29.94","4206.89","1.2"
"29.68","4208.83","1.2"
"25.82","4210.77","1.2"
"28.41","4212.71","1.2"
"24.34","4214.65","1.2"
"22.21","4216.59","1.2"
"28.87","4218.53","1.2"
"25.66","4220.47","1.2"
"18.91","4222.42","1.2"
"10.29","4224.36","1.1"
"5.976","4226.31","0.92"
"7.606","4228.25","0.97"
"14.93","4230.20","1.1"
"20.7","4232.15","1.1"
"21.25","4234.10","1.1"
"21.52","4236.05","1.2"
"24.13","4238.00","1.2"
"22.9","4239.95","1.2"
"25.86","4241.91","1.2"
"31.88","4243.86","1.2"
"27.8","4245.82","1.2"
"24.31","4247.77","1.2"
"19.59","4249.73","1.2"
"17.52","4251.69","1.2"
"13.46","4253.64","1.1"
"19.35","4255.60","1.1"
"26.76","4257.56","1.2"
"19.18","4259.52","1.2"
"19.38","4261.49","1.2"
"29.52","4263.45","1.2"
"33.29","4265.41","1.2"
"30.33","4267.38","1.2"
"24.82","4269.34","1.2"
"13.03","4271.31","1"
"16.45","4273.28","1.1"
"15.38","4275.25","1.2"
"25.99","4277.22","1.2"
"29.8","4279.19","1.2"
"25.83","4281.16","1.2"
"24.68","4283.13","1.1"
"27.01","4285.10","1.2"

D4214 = 4226.31 angstrom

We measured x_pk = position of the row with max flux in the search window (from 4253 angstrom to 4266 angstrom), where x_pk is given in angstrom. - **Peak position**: 4265.41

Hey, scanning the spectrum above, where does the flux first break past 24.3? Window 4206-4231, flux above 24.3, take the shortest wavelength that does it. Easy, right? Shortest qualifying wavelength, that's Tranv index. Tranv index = 4206.89 angstrom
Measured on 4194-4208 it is 4195.28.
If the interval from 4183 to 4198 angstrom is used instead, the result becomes 4183.71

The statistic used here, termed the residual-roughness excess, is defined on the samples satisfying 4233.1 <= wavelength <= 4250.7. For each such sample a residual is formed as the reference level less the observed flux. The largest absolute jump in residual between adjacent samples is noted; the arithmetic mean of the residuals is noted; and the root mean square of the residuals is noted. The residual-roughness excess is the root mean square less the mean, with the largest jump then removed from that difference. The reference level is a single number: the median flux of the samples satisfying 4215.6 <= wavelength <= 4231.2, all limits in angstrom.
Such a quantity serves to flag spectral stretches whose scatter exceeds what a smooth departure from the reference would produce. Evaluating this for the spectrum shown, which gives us 10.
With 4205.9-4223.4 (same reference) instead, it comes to 12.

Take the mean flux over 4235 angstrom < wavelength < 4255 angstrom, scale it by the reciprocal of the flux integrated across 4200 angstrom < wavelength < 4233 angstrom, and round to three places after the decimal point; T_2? 0.033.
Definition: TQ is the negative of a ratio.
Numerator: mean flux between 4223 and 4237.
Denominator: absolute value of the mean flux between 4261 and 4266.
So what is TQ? -0.53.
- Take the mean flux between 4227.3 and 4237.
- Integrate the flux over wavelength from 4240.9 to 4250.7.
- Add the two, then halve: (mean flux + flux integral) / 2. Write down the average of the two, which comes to 135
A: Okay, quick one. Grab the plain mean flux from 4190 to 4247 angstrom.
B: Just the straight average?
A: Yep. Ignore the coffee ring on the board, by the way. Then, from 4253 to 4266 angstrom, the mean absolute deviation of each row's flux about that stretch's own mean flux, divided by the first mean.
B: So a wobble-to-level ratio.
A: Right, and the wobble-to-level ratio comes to 0.26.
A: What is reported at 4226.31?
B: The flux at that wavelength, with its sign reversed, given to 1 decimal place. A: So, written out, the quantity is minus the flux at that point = -6.0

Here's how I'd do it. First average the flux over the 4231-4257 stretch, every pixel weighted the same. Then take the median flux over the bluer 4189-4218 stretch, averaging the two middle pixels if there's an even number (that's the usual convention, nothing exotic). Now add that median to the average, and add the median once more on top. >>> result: 74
